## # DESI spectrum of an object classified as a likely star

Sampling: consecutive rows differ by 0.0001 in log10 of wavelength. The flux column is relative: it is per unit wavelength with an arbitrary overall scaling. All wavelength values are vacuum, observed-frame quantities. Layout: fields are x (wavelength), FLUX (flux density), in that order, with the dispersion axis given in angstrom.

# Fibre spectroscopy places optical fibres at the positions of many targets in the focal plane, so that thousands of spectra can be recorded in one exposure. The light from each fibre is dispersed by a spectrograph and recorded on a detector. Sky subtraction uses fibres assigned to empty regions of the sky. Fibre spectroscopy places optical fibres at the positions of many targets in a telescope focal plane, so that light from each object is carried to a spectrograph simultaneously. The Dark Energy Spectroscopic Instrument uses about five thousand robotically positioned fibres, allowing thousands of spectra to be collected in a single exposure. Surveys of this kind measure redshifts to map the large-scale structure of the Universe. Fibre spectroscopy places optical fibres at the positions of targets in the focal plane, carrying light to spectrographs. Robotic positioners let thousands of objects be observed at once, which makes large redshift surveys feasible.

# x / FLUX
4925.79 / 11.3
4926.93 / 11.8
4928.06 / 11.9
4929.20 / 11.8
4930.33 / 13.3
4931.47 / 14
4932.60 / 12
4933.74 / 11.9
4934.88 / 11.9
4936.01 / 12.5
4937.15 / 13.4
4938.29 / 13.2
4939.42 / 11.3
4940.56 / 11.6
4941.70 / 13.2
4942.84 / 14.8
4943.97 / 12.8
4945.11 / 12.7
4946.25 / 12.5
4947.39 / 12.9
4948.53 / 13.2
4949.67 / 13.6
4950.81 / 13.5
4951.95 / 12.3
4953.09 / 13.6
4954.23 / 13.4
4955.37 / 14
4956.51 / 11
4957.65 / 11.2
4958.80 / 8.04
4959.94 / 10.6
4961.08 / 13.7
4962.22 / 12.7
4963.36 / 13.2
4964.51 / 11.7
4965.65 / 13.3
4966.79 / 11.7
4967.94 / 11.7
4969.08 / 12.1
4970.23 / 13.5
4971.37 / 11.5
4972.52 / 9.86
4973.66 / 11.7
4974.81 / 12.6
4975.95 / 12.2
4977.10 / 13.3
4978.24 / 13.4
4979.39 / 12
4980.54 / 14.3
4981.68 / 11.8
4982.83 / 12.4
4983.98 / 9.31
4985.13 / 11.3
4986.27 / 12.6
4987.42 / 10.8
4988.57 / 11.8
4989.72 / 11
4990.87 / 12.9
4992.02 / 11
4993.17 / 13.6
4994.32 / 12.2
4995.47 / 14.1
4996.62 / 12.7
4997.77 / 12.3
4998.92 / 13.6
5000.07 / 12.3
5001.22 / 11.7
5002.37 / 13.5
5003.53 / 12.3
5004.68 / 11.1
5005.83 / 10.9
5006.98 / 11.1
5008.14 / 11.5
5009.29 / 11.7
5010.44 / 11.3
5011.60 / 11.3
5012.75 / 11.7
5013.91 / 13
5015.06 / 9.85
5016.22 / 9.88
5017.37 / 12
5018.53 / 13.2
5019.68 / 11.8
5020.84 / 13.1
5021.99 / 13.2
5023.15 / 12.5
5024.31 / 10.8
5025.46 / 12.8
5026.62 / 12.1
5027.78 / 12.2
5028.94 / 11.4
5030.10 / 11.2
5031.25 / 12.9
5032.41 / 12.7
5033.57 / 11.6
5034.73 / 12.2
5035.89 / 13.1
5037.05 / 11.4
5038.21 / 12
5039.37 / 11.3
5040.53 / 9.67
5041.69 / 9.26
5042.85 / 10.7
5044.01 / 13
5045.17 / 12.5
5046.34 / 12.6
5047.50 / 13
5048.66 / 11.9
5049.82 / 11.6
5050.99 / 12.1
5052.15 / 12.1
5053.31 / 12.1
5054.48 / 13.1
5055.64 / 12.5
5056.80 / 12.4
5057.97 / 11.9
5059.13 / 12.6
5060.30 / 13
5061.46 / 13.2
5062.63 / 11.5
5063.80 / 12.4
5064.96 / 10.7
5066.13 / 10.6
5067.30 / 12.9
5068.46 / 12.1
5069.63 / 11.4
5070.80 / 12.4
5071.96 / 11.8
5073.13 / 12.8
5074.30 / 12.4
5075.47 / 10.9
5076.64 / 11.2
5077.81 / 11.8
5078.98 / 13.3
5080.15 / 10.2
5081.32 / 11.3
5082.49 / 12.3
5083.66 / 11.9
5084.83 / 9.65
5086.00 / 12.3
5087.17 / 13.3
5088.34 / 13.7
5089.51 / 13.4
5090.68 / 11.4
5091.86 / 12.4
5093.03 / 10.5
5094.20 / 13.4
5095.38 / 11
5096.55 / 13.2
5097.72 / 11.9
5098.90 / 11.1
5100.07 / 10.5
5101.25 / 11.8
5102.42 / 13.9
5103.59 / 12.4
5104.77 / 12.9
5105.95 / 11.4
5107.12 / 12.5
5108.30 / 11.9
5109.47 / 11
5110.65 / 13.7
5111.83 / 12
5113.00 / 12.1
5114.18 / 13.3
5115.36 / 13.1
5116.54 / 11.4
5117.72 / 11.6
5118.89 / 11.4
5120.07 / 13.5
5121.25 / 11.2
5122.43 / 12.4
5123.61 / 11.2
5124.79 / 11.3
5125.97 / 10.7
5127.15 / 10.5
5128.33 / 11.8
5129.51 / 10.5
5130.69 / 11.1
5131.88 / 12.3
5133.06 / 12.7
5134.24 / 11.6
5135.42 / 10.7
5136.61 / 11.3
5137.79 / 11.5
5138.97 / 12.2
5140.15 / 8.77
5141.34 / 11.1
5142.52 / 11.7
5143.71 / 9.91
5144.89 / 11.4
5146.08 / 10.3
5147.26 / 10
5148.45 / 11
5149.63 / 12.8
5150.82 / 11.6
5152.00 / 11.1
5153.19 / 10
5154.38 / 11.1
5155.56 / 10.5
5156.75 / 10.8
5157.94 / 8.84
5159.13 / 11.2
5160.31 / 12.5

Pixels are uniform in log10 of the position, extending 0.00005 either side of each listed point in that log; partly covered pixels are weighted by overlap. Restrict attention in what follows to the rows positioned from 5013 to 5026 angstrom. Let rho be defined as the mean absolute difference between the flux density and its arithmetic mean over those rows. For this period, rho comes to 1.04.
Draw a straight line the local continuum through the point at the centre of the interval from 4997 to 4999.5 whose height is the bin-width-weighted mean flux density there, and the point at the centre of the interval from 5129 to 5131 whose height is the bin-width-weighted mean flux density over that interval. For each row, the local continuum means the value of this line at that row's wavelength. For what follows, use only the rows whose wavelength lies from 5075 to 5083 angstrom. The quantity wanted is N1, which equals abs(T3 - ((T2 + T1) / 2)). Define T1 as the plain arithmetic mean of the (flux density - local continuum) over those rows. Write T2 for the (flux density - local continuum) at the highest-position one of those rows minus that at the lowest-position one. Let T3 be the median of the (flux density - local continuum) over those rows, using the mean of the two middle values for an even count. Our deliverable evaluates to 1.0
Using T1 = 0.0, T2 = 1.5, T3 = -0.3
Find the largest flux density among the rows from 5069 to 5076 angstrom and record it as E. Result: 12.8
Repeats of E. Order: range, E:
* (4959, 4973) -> 13.7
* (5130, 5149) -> 12.7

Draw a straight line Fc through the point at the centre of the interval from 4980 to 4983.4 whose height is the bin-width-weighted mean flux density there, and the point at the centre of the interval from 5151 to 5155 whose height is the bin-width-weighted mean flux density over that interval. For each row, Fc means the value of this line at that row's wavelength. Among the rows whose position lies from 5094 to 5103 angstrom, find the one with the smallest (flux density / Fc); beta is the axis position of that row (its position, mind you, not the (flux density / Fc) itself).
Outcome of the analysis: 5100.07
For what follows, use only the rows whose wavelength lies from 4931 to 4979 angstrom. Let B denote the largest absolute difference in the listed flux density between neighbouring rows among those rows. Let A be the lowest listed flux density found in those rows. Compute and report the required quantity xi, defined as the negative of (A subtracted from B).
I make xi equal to 4.9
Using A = 8.04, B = 3.16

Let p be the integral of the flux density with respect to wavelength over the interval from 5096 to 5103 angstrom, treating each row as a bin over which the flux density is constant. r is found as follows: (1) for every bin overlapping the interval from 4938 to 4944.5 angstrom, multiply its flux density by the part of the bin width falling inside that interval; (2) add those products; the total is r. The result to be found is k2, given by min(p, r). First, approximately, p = 84.4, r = 83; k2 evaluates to 83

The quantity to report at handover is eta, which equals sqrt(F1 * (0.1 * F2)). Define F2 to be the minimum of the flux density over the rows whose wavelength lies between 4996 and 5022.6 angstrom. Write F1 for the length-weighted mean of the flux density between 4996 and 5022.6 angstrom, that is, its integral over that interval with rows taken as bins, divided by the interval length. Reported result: 3.4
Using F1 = 12.0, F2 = 9.85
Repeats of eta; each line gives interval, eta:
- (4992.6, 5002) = 3.9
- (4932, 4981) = 3.2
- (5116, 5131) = 3.5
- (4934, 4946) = 3.8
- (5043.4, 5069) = 3.6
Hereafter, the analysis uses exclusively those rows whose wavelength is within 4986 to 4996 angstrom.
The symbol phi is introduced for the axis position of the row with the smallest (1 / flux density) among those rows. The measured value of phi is 4995.47 angstrom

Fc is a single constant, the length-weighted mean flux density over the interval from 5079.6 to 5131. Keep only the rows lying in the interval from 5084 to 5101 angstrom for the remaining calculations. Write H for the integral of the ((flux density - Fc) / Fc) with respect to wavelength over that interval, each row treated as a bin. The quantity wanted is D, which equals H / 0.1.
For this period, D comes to 1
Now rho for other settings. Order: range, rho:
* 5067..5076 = 0.54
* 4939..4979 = 1.01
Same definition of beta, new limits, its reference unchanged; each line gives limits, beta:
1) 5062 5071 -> 5066.13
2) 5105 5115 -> 5109.47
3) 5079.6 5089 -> 5084.83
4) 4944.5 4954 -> 4951.95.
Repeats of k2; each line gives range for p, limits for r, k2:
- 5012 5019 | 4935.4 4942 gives 81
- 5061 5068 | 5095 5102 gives 82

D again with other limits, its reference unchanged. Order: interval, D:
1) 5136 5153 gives -13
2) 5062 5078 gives -2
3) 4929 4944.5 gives 10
